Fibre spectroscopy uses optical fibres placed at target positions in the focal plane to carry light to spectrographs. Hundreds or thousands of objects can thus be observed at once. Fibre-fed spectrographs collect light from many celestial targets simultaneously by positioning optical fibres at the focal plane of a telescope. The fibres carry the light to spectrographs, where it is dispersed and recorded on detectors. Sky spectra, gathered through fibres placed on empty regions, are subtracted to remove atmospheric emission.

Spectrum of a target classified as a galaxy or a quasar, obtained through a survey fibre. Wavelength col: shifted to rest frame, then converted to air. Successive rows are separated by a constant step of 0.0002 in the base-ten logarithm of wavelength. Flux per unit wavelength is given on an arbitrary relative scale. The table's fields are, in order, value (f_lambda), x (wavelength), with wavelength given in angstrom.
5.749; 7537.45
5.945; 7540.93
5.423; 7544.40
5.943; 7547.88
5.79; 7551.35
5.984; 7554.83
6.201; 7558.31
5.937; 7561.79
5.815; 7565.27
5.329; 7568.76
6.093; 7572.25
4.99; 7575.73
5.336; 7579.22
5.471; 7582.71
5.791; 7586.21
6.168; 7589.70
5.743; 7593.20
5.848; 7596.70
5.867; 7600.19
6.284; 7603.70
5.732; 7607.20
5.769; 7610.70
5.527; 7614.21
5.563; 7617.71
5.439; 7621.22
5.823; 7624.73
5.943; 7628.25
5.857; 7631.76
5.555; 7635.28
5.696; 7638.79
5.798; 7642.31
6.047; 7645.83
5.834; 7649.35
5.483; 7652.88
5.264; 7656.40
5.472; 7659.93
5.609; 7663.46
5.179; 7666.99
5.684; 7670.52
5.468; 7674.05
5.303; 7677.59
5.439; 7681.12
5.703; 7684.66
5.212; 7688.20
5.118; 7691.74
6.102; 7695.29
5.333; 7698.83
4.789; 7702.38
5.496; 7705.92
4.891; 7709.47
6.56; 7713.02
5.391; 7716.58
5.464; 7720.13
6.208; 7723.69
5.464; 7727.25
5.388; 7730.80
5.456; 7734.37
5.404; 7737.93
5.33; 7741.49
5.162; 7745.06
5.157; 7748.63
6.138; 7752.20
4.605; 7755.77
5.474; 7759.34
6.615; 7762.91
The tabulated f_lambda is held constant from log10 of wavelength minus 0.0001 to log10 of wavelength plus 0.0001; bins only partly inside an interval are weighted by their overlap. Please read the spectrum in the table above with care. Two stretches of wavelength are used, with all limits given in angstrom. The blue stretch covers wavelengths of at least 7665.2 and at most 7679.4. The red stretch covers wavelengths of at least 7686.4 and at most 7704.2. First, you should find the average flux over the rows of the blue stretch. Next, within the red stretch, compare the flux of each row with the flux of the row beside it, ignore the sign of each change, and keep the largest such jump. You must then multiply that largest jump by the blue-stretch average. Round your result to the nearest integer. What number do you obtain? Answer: 5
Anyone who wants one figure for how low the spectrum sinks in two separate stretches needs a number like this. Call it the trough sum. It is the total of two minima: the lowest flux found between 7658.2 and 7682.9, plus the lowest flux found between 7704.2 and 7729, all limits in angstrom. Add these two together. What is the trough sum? 10.1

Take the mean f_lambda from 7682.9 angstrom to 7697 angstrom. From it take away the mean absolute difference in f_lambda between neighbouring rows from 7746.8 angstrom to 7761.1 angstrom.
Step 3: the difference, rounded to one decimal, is 4.4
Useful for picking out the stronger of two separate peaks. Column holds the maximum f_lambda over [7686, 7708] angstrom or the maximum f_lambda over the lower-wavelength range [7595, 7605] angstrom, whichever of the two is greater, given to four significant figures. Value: 6.284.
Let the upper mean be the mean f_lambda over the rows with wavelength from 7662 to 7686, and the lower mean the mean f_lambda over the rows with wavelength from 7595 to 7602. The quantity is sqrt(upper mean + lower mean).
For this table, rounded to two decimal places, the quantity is 3.37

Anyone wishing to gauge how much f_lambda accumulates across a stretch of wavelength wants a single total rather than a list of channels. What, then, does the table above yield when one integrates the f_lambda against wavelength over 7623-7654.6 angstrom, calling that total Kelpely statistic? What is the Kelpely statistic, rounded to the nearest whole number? 183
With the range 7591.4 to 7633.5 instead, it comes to 243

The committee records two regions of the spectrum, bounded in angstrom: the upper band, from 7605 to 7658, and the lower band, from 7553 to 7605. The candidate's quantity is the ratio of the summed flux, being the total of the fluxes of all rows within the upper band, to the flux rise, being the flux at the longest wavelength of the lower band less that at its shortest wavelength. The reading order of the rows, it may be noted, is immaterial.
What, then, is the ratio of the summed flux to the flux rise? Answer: 284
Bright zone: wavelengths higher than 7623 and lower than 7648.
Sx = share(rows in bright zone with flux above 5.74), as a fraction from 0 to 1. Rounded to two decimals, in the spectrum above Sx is 0.71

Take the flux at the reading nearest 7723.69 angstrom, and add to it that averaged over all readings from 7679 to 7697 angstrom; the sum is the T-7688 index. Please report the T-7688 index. 11.7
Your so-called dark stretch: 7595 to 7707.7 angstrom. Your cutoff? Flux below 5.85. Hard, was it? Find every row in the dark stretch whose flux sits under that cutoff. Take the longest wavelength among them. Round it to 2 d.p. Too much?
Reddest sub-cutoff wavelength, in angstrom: 7705.92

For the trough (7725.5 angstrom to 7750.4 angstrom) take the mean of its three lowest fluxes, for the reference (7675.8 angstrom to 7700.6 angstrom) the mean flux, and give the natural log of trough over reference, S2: -0.045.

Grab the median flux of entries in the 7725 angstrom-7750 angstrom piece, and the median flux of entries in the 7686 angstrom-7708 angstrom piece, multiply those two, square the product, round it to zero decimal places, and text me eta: 807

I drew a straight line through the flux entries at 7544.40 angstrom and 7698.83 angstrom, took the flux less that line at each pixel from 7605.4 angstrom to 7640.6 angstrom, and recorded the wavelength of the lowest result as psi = 7621.22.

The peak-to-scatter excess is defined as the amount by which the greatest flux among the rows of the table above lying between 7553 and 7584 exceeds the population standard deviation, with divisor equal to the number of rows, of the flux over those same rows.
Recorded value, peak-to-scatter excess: 5.81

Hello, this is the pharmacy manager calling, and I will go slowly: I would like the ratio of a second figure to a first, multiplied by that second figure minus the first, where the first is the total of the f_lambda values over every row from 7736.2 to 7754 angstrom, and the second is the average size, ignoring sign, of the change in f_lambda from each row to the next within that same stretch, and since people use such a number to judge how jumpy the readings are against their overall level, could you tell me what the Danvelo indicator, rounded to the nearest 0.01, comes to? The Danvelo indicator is -0.30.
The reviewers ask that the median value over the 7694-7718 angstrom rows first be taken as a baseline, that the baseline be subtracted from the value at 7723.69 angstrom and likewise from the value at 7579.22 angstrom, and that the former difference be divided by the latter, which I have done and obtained -14.9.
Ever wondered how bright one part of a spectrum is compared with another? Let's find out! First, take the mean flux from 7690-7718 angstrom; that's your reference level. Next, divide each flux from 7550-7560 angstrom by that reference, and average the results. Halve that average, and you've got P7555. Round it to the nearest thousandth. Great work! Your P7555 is 0.549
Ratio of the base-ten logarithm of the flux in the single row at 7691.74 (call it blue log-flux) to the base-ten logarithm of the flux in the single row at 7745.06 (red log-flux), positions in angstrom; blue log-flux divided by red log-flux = 0.99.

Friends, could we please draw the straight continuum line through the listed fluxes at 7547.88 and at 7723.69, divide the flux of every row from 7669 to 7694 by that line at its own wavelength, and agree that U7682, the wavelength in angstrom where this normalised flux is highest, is 7670.52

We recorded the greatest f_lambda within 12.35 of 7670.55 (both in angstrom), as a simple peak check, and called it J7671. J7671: 5.684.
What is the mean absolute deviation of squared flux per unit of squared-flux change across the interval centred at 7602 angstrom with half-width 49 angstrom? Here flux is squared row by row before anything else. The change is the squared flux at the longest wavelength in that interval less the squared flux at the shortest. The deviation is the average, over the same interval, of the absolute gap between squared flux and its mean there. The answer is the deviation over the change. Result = -1.40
